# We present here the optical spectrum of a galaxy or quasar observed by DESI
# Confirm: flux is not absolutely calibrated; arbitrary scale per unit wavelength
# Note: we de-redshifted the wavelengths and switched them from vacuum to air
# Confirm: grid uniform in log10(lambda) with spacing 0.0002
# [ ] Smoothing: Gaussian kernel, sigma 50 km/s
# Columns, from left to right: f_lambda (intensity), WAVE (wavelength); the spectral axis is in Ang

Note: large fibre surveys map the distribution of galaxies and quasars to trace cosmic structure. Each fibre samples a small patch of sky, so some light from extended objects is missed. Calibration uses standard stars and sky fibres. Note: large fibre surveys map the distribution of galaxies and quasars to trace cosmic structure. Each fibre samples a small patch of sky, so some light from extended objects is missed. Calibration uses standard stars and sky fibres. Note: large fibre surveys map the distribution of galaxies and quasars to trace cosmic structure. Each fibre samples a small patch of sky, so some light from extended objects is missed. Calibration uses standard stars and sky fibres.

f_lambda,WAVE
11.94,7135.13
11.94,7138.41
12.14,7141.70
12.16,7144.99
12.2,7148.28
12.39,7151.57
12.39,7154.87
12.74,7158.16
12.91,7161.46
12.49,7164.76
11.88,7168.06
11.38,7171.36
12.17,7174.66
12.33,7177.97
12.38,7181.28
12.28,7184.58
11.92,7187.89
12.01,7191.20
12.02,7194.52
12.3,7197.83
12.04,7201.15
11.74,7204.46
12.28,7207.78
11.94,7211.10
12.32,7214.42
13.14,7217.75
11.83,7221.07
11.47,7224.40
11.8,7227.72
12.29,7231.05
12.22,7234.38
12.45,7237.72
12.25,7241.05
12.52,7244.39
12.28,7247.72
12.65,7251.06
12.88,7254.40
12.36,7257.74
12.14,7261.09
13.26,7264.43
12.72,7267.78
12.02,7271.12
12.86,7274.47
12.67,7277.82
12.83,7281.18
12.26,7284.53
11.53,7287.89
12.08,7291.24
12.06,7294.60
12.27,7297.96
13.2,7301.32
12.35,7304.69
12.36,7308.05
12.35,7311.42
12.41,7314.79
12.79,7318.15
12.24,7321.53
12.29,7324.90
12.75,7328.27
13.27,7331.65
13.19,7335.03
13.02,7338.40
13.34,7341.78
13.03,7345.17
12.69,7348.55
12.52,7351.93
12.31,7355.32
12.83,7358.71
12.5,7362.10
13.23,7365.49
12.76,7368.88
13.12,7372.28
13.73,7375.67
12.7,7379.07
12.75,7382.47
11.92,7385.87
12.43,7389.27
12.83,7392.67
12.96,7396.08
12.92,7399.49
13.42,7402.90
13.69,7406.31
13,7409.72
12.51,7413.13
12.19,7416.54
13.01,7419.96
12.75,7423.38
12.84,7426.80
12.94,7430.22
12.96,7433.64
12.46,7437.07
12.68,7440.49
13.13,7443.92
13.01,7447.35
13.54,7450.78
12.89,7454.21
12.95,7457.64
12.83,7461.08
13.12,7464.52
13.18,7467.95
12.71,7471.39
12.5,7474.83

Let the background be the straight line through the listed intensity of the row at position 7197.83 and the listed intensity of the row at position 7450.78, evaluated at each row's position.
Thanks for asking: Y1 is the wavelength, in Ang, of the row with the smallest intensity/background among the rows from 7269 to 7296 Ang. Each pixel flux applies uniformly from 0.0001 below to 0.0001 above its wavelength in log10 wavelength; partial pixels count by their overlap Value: 7287.89 Ang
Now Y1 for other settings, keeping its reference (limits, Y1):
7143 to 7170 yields 7168.06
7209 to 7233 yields 7224.40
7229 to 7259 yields 7247.72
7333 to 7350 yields 7348.55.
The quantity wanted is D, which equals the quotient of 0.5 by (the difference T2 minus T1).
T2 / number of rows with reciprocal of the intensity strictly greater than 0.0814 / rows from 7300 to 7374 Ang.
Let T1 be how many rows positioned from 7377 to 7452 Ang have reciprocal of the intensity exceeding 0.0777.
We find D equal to -0.05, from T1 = 11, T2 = 1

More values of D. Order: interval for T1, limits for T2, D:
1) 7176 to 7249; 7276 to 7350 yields -0.03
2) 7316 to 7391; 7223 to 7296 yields -0.17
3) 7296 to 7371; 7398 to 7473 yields -0.04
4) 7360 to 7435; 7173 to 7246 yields 0.17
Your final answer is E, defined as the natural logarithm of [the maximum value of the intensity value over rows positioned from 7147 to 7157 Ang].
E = 2.52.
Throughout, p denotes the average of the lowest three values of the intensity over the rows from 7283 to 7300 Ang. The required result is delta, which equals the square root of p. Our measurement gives 3.45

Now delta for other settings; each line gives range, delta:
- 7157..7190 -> 3.42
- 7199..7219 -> 3.45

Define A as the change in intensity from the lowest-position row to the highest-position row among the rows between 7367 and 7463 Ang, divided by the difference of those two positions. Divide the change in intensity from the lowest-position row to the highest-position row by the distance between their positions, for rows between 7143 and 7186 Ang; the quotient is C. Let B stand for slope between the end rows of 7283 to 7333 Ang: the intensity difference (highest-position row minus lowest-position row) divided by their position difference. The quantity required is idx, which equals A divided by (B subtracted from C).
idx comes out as 0.0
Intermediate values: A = 0.001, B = 0.021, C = 0.003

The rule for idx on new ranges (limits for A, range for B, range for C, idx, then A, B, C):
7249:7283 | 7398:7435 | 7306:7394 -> 1.4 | 0.006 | 0.001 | 0.006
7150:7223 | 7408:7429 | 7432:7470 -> -0.5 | -0.008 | -0.009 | 0.006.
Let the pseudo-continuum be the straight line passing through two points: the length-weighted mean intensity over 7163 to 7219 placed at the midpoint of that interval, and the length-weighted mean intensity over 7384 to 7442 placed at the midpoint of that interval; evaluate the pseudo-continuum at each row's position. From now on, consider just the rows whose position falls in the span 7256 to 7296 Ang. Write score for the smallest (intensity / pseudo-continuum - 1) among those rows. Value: -0.072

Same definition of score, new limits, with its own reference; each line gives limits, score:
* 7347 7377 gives -0.025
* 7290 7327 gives -0.031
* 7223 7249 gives -0.063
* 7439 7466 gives -0.015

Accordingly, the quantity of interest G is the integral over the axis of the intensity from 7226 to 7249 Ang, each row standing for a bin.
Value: 282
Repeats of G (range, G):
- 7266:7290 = 298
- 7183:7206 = 277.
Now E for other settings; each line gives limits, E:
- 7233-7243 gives 2.52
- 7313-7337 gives 2.59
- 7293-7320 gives 2.58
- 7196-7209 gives 2.51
